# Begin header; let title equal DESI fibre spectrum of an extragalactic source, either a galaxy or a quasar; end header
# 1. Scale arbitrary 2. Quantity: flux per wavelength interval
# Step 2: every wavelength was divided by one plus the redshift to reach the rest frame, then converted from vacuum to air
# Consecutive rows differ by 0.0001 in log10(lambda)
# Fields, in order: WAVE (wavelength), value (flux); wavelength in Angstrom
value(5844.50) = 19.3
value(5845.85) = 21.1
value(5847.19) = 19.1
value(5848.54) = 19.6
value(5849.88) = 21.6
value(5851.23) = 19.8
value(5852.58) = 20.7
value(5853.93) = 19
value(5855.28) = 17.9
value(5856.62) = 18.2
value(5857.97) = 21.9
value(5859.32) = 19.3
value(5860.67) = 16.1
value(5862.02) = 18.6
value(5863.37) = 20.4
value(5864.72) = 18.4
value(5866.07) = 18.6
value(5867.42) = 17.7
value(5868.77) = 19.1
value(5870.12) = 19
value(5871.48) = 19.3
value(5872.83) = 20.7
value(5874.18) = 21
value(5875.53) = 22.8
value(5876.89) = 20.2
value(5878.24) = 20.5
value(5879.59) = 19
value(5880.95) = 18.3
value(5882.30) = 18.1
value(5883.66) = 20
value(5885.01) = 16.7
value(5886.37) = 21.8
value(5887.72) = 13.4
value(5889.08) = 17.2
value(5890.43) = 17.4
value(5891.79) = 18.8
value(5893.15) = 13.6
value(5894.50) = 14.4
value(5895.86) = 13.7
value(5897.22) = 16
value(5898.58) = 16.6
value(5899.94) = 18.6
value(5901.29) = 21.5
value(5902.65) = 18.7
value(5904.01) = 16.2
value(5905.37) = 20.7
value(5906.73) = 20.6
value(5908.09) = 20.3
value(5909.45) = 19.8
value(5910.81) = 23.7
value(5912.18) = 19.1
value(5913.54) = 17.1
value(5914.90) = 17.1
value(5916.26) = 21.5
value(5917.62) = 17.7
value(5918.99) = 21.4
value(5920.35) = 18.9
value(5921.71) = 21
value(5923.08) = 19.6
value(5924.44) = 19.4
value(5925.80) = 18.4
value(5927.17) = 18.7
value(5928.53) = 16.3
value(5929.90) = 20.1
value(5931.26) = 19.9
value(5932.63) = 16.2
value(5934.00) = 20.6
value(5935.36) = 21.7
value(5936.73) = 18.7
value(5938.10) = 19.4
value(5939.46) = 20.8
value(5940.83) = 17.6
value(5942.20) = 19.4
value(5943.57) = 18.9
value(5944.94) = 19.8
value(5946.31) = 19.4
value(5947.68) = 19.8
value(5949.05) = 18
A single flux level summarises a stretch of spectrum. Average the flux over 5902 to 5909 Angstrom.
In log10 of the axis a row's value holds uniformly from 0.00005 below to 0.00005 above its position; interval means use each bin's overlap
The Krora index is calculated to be 19.3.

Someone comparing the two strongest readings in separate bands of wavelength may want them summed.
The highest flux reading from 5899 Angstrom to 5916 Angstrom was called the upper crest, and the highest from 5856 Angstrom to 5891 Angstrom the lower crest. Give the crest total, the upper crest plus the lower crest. 46.5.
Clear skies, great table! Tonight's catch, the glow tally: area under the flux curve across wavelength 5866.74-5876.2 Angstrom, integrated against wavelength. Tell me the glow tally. 189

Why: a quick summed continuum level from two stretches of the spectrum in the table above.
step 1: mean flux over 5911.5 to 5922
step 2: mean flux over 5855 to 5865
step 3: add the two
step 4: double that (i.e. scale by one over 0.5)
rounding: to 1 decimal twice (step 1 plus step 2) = 76.2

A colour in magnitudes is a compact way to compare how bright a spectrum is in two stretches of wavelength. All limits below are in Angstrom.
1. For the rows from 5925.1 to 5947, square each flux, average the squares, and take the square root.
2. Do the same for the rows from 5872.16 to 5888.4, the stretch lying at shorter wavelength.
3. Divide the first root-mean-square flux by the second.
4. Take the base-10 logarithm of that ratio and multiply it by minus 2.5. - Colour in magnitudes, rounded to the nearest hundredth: 0.02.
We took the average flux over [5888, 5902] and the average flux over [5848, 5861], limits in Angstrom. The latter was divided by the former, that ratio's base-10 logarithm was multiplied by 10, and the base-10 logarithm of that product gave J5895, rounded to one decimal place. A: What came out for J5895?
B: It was -0.2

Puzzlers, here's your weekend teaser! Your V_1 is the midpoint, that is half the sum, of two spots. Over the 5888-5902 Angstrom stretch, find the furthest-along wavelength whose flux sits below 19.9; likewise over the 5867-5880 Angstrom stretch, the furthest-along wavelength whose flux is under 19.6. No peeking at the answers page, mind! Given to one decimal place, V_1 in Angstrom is 5889.8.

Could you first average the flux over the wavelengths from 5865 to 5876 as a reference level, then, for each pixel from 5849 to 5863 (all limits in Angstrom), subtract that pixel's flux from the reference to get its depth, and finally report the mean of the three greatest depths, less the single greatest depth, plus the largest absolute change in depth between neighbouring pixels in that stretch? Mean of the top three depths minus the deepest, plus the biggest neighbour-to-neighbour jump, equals 2.4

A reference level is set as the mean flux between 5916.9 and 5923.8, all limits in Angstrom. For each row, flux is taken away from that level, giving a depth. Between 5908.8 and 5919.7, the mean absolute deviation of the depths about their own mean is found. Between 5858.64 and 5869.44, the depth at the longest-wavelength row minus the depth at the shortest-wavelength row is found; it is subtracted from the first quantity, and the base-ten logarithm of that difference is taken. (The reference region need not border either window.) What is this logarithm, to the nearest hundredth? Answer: 0.24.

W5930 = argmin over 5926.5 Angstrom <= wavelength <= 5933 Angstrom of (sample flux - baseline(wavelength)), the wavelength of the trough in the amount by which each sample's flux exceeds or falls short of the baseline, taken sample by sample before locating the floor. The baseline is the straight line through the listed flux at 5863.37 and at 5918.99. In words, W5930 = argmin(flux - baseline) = 5932.63 Angstrom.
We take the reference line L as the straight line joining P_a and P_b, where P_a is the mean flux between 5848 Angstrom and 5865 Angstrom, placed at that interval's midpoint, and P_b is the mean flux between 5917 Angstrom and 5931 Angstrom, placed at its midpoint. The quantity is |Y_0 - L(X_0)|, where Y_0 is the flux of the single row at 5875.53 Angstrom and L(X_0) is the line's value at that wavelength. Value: 3.5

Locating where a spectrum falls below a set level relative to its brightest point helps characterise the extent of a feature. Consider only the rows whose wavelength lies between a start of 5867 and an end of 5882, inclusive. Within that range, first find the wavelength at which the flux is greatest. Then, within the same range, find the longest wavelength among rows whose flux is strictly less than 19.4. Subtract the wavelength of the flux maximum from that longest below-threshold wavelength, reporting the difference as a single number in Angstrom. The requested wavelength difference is 5.4 Angstrom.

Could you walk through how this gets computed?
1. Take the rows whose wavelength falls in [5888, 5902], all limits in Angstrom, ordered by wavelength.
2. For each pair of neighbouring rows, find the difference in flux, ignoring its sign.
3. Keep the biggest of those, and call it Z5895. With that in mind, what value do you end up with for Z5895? 5.2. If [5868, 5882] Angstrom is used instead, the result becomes 2.6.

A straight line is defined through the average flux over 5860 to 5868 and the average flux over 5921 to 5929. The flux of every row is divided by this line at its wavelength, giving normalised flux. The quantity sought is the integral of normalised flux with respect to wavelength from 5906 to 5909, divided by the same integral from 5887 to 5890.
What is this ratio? 1.3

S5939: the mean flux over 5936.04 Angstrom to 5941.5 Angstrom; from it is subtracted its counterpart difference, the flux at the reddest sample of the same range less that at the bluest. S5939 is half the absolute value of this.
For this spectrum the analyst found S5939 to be 10.1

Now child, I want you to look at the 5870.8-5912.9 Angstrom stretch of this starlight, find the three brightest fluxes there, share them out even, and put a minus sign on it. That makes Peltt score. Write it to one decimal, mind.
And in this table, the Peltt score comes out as -22.8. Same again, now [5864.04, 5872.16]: -19.1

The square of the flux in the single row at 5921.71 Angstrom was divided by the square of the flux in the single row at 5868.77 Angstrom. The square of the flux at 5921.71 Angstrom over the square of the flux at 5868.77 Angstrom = 1.21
